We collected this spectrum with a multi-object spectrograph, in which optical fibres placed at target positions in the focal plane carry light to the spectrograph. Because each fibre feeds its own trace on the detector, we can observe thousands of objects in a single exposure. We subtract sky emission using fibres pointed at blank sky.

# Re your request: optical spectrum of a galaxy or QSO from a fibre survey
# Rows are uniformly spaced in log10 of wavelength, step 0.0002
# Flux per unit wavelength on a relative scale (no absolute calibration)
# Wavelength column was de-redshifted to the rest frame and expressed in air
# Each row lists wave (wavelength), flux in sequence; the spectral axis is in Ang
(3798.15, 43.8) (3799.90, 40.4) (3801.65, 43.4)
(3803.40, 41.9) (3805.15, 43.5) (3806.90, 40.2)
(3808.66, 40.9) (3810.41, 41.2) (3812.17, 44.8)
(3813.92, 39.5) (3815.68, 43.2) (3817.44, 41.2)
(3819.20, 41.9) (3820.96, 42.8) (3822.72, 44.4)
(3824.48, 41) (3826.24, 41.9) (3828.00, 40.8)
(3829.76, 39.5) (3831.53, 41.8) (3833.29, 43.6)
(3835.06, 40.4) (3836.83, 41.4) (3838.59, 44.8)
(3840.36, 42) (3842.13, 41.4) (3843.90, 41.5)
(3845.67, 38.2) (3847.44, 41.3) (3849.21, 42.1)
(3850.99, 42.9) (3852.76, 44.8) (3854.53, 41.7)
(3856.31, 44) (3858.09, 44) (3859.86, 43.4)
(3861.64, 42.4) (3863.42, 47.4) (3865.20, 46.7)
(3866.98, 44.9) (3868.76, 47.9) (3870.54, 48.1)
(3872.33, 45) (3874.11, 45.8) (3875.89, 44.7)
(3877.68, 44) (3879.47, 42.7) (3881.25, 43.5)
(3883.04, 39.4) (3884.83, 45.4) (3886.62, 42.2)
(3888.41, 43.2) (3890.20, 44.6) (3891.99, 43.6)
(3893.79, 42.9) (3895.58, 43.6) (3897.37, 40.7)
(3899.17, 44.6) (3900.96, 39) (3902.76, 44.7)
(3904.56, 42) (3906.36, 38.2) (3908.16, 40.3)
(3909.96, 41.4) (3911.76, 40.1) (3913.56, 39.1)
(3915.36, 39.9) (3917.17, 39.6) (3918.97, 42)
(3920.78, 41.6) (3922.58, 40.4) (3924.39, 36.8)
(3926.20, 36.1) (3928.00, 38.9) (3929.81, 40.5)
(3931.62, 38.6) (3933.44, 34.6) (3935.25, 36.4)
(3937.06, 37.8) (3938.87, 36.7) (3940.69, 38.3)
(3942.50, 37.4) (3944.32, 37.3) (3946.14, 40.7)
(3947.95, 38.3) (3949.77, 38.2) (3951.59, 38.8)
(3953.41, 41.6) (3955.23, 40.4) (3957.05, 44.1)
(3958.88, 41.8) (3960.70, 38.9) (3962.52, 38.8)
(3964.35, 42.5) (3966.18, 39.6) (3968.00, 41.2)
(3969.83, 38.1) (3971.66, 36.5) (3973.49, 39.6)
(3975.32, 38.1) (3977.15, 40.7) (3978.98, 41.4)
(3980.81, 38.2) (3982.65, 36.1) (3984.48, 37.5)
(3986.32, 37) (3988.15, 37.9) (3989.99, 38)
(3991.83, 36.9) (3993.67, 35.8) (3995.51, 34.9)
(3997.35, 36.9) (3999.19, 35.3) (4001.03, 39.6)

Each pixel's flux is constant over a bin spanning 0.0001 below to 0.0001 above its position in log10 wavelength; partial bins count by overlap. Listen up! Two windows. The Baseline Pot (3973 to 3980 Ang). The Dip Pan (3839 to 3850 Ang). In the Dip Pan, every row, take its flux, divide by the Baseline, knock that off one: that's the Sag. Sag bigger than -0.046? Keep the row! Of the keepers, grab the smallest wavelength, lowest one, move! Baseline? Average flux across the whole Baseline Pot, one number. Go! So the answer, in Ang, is 3842.13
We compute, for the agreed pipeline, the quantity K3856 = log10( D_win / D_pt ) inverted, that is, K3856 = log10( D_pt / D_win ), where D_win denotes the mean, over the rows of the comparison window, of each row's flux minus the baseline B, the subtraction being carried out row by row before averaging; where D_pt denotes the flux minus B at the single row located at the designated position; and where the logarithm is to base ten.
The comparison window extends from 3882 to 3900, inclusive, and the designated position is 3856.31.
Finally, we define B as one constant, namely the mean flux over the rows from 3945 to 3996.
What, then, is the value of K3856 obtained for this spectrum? 0.1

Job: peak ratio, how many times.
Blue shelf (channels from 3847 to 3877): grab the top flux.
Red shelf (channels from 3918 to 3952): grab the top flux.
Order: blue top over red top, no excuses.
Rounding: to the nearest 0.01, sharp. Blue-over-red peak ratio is 1.15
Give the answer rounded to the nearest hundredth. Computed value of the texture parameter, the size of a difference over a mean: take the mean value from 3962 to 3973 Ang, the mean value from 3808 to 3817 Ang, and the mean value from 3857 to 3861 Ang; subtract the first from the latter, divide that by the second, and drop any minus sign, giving 0.10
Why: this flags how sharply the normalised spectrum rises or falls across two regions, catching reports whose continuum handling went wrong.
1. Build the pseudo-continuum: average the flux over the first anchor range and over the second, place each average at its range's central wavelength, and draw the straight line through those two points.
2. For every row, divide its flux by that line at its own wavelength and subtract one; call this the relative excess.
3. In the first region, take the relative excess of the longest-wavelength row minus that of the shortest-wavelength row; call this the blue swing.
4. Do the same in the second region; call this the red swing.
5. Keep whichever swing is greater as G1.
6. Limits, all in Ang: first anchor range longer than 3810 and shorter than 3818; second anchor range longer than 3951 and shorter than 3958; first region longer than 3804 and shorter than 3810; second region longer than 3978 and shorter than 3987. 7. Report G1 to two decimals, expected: -0.06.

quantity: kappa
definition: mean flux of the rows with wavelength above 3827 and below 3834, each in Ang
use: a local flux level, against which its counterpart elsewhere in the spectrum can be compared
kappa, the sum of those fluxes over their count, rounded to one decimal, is 41.4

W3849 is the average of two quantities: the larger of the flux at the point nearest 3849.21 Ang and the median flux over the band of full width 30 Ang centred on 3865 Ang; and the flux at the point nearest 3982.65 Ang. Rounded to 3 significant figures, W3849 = 40.4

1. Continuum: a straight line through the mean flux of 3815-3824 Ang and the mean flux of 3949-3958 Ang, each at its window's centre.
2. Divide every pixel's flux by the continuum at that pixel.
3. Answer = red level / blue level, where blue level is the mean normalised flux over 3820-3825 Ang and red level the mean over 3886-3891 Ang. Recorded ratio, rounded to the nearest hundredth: 1.04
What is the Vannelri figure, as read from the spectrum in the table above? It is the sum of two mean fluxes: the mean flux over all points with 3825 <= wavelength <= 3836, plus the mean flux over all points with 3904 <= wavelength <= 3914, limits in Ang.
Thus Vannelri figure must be 81.5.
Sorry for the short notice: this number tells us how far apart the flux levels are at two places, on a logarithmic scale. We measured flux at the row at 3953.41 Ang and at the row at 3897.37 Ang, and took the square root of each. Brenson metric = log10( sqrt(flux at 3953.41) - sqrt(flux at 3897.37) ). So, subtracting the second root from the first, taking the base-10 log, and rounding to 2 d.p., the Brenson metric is -1.15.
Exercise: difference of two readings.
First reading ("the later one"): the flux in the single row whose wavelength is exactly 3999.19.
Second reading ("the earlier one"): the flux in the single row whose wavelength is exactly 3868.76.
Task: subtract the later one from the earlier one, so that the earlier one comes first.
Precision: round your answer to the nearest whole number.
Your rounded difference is 13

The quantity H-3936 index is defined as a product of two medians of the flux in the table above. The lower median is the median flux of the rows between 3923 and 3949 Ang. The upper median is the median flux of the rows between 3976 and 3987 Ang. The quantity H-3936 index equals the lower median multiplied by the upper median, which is 1423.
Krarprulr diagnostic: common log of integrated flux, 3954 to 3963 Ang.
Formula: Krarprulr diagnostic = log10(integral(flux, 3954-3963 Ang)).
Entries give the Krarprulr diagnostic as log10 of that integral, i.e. 2.57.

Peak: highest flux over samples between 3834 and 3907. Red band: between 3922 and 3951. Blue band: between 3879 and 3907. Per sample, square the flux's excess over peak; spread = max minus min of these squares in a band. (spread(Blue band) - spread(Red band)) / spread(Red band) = -0.29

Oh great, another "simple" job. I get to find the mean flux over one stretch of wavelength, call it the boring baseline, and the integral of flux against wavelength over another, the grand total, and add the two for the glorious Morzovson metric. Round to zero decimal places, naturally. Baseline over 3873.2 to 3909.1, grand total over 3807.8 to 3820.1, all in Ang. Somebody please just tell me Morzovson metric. 557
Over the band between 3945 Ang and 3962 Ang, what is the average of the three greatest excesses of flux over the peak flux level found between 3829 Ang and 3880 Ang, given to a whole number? -6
